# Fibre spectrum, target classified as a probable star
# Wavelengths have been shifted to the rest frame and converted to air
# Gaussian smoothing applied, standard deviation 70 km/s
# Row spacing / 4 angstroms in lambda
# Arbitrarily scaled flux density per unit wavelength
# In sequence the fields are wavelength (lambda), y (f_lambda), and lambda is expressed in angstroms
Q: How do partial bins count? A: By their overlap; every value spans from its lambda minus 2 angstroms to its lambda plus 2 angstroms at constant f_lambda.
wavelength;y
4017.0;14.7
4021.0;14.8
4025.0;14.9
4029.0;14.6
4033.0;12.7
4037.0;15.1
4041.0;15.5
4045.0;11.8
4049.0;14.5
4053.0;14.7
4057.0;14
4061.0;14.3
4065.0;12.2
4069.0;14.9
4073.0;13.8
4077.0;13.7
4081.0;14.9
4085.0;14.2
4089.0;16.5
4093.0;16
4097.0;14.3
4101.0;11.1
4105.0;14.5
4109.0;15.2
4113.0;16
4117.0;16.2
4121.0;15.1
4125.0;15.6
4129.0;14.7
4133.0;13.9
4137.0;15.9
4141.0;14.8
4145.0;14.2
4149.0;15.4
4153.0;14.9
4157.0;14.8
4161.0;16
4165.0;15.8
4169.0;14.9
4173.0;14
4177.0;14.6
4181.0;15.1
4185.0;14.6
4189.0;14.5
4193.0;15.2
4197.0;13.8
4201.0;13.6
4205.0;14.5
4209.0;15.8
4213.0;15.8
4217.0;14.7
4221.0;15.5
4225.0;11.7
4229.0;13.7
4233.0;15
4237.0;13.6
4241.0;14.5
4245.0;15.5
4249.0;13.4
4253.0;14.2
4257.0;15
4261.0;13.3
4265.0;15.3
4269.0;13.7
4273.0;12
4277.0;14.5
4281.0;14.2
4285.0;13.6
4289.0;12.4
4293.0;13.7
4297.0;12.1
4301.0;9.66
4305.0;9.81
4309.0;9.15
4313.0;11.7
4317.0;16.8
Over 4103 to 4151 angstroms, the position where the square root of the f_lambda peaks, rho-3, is 4117.0 angstroms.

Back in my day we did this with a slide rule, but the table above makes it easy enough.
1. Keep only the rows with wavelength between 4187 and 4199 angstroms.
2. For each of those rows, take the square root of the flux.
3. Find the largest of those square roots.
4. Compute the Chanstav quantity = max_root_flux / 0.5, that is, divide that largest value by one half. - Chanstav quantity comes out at 7.80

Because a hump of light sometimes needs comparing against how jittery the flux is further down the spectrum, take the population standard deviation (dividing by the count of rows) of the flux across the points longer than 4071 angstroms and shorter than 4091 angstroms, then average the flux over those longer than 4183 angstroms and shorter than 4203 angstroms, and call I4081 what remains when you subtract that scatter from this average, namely 13.3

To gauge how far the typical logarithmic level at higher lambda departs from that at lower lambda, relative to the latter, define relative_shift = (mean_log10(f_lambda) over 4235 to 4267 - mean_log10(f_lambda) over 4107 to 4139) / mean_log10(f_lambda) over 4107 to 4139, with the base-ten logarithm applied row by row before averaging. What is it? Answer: -0.02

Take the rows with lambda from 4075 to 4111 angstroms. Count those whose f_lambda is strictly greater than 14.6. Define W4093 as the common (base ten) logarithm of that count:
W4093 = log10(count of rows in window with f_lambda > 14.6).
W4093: 0.6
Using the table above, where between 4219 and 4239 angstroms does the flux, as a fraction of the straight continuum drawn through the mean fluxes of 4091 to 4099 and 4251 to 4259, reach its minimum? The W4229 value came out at 4225.0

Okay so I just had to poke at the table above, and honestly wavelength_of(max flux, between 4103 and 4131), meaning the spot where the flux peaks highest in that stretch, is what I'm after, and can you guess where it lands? 4117.0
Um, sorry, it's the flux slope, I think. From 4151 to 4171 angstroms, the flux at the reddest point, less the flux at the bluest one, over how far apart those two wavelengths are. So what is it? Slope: 0.00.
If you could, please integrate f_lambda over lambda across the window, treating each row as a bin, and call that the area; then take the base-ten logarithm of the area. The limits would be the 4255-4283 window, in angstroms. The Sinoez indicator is 2.59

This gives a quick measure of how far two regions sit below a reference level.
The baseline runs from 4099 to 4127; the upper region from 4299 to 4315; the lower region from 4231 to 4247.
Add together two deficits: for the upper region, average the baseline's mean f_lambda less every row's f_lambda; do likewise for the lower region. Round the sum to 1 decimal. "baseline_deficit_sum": 4.9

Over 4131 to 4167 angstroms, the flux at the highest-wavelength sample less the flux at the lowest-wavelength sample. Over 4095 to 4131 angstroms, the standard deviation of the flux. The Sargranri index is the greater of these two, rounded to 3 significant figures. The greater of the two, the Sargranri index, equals 1.90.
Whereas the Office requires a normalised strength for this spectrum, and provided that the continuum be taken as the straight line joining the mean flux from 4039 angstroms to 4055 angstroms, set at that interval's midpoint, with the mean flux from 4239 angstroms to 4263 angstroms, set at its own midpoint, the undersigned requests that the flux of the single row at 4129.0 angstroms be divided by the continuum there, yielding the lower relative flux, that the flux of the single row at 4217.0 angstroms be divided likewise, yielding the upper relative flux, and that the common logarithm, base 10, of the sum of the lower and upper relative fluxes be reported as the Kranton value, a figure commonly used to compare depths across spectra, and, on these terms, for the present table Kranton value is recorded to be 0.315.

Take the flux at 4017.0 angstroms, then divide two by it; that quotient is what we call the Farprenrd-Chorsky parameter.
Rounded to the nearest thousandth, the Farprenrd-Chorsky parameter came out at 0.136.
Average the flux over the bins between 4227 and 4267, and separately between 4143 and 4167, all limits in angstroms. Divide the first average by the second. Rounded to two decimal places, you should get 0.95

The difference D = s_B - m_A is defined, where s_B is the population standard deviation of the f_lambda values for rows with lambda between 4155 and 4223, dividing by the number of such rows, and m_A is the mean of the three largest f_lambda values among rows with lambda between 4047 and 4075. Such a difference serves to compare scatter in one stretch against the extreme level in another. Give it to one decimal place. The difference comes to -14.0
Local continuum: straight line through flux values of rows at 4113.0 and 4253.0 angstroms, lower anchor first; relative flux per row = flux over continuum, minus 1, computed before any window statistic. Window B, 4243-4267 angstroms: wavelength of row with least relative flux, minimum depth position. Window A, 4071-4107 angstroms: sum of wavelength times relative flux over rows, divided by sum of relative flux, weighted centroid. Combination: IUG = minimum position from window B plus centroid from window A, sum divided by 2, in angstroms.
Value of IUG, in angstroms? 4169.2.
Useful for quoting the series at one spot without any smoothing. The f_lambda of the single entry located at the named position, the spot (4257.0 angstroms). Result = 15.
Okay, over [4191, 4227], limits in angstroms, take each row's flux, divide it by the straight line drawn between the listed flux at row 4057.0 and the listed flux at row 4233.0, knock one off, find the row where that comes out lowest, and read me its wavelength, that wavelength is 4225.0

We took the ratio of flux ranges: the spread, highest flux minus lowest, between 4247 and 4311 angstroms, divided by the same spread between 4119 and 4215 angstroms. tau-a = 2.6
